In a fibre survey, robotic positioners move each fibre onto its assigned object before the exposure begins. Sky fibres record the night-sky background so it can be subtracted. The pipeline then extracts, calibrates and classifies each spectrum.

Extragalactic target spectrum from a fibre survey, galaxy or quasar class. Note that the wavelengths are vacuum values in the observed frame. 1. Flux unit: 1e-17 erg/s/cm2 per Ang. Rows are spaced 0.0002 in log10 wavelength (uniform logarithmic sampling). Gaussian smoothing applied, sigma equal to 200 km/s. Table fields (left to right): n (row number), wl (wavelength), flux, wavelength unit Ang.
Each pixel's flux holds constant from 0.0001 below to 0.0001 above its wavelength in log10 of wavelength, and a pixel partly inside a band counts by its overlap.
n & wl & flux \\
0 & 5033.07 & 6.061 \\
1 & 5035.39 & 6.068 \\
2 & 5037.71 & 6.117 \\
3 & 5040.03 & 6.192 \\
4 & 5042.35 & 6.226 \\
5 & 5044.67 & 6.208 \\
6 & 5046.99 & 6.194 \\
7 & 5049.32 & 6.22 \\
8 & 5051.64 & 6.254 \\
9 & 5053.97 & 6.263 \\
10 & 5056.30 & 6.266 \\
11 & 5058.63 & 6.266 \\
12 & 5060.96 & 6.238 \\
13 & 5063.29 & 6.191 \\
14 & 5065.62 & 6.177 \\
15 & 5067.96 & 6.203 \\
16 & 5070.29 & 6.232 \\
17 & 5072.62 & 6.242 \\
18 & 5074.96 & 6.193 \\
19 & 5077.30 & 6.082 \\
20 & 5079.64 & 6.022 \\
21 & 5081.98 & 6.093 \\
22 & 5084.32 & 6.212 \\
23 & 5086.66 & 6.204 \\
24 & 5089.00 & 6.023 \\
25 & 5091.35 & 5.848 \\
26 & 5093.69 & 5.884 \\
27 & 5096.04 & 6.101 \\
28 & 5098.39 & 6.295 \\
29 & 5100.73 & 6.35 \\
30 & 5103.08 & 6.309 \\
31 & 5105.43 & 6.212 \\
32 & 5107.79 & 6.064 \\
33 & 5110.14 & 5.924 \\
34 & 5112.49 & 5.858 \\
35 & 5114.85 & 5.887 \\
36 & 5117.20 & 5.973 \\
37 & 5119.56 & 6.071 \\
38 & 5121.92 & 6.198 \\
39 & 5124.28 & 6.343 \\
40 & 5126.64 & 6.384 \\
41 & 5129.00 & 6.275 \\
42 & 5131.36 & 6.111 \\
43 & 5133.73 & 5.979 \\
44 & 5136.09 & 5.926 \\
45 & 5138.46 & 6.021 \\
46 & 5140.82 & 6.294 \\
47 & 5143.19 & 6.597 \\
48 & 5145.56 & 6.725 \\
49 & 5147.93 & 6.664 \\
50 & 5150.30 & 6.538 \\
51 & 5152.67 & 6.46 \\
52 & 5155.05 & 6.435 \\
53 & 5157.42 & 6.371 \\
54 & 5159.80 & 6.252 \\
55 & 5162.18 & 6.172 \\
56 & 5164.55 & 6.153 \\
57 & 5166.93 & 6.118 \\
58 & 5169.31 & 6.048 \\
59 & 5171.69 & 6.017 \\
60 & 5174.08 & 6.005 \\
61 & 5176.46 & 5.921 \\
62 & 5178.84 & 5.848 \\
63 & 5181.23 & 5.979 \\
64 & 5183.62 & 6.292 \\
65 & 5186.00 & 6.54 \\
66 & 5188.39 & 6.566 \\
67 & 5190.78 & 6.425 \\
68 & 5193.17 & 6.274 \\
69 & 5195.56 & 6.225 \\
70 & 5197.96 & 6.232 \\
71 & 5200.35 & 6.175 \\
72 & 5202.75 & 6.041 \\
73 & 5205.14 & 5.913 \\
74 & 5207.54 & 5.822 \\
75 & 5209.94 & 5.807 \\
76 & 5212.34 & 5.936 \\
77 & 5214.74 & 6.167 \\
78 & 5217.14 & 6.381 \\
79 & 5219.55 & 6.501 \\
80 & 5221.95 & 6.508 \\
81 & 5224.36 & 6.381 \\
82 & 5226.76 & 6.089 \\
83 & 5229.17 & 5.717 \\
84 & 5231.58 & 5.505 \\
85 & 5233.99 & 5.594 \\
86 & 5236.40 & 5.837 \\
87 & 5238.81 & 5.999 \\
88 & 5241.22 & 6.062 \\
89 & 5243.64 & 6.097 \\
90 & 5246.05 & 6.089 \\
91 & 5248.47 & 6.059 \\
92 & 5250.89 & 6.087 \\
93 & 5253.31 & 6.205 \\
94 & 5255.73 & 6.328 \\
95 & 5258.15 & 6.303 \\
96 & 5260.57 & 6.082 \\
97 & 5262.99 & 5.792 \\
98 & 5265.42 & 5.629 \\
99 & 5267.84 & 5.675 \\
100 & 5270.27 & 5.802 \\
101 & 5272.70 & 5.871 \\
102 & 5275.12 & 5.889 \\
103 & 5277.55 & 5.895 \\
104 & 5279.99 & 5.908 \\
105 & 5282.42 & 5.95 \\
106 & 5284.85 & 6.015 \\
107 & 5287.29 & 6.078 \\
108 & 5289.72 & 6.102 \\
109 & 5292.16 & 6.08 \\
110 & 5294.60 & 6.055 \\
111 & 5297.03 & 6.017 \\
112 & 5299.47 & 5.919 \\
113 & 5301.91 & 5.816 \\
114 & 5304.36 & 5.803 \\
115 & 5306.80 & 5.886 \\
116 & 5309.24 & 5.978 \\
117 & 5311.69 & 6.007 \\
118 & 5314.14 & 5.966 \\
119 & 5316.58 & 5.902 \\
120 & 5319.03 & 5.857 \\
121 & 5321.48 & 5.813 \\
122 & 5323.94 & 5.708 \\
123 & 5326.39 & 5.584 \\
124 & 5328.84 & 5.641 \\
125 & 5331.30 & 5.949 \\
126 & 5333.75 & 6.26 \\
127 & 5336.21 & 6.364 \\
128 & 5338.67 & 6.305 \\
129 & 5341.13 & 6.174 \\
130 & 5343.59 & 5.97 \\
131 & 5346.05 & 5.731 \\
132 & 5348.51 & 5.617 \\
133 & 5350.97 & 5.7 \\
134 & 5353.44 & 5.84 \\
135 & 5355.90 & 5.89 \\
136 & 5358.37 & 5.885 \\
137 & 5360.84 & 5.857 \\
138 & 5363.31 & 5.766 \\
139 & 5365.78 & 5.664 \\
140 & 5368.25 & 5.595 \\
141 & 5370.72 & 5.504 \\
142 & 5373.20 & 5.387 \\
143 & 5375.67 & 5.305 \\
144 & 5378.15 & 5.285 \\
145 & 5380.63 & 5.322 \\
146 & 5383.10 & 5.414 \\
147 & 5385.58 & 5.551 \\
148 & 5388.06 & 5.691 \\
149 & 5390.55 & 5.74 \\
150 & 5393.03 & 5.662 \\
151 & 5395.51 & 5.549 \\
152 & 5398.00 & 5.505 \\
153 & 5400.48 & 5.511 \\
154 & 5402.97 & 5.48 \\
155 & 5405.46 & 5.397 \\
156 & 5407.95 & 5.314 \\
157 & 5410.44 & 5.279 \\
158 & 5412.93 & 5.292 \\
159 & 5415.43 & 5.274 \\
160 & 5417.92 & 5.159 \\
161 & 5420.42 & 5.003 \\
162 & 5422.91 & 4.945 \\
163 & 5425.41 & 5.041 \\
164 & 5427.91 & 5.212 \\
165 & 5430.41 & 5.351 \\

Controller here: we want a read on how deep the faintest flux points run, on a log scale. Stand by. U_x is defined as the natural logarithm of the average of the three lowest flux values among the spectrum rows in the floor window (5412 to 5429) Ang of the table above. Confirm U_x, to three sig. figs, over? 1.61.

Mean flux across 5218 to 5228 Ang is 6.37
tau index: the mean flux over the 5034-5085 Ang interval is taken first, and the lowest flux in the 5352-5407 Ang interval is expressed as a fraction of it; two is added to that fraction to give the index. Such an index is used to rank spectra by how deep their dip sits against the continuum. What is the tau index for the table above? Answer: 2.85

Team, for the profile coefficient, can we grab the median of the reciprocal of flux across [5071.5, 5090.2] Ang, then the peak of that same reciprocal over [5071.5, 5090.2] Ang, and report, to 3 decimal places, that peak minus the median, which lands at 0.003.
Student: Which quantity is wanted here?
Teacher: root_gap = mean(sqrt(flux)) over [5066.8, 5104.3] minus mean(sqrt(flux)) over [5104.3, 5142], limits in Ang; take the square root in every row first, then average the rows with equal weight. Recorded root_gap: 0.01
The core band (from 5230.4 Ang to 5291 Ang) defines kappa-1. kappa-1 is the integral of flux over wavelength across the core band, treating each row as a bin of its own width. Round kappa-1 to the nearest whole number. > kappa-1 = 361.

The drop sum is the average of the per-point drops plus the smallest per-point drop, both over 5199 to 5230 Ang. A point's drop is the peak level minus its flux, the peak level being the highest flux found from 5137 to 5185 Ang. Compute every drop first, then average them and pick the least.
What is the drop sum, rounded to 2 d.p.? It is 0.83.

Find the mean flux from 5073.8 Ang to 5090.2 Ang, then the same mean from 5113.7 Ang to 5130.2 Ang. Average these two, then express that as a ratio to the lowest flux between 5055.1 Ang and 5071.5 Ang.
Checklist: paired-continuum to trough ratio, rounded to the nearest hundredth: 0.99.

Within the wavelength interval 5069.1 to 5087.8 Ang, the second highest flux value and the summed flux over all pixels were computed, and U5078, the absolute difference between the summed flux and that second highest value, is 43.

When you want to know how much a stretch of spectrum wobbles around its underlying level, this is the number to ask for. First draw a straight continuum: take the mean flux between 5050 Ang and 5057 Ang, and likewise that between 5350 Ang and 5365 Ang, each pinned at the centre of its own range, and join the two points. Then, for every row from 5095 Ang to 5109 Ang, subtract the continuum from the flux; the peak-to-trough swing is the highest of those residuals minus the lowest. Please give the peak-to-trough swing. 0.28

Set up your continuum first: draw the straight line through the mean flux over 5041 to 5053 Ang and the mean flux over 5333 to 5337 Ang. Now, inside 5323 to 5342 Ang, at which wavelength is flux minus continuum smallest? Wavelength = 5326.39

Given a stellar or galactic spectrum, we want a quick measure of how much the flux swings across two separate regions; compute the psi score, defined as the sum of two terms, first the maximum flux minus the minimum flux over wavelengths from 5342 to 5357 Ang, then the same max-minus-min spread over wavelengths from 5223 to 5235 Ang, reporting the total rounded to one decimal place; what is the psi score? 1.2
